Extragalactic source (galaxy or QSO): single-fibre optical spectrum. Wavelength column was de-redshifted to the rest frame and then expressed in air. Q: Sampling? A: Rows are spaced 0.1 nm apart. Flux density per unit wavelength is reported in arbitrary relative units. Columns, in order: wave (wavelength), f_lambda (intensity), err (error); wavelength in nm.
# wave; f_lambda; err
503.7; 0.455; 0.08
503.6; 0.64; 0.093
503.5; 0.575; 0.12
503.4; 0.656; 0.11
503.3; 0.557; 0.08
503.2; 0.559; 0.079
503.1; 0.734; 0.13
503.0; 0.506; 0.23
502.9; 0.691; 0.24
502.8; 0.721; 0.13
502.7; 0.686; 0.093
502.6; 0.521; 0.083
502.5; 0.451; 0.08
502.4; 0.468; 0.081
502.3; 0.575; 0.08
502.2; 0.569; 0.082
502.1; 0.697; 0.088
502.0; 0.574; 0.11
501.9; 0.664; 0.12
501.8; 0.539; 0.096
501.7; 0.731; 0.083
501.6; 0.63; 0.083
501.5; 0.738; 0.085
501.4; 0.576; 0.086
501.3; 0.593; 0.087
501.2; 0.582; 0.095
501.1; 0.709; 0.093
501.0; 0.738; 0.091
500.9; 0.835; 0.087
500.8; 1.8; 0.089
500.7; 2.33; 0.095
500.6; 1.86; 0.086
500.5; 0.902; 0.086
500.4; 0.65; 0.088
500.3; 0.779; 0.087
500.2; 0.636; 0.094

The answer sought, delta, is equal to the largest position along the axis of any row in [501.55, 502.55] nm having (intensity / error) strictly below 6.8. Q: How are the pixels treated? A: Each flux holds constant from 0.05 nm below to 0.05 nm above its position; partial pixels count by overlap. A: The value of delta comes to 502.5 nm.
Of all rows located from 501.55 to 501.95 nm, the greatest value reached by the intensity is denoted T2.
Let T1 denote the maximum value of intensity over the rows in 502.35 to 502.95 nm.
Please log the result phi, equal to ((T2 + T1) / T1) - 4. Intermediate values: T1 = 0.721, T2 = 0.731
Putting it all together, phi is -1.99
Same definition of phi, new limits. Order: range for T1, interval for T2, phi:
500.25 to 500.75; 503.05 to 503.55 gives -2.68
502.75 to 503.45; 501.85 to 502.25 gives -2.05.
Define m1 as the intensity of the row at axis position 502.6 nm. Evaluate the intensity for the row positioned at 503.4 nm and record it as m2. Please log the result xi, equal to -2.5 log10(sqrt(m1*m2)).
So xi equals 0.6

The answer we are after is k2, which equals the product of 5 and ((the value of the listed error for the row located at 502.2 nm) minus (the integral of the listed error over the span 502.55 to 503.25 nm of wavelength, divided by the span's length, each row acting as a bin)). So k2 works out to -0.294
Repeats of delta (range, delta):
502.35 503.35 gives 503.1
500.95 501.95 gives 501.9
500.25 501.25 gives 501.2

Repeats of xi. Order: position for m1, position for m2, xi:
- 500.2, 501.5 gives 0.4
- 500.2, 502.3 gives 0.5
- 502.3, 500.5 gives 0.4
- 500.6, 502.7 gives -0.1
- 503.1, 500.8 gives -0.2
